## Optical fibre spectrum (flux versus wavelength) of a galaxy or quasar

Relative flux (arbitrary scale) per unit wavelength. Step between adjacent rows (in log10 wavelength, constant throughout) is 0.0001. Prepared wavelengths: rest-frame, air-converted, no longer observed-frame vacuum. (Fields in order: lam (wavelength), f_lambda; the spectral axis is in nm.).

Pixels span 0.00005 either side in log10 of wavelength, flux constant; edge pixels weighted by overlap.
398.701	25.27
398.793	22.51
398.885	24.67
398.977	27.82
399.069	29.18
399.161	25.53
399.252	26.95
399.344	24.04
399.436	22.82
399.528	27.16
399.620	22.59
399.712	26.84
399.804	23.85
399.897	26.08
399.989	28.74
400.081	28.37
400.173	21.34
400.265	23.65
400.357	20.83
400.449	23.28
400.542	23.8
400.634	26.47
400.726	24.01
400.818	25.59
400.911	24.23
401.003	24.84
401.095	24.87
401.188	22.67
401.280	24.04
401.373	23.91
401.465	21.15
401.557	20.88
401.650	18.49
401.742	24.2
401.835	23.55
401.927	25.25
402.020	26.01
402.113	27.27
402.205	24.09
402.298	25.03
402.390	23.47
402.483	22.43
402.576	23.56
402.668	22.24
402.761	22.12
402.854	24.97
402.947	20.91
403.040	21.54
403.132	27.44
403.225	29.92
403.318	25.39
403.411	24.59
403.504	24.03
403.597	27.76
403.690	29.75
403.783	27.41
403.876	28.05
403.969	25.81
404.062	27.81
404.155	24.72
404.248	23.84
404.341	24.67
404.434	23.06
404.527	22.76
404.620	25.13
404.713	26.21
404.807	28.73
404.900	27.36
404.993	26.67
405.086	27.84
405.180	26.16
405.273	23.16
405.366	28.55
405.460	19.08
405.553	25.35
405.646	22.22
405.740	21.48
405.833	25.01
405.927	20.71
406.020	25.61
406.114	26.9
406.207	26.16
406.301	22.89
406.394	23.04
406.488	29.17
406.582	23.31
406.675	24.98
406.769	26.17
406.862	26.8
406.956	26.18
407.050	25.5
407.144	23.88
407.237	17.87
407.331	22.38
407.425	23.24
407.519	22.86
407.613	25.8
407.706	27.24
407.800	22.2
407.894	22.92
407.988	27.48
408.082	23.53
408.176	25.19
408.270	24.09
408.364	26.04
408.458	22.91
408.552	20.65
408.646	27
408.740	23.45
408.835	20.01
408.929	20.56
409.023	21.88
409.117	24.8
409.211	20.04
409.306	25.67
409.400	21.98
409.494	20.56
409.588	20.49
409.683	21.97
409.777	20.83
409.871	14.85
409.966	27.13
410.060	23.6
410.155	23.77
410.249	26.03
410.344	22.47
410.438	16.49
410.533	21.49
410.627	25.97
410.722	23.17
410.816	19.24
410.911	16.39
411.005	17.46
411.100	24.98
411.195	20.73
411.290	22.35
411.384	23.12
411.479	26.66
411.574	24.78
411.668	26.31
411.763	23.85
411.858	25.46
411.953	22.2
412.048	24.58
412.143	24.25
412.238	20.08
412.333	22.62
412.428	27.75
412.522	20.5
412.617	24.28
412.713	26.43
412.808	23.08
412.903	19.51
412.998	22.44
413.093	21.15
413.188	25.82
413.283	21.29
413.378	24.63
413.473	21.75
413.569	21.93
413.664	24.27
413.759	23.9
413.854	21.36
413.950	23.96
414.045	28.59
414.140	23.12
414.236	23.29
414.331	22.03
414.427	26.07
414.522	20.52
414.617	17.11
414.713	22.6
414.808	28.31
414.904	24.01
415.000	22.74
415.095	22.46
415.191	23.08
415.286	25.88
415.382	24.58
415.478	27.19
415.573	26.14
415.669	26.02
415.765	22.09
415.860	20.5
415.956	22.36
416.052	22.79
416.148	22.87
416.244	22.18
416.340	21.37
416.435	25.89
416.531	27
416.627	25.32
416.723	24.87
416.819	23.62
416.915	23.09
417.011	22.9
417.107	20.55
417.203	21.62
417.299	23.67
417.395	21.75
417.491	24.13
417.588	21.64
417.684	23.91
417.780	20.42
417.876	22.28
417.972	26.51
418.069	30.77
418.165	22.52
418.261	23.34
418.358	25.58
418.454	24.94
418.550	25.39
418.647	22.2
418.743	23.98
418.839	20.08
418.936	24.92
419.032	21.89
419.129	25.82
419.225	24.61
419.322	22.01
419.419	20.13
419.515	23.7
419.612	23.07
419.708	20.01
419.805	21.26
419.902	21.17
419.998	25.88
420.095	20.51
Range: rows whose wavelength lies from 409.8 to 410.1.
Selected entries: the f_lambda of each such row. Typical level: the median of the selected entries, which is 23.6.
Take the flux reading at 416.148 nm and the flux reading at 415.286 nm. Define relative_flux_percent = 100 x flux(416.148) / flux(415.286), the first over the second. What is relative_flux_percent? 88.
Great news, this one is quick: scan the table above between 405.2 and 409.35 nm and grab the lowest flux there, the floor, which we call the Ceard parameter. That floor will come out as 17.87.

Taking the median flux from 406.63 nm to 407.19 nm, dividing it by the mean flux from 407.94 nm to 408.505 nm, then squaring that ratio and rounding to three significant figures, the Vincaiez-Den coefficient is 1.08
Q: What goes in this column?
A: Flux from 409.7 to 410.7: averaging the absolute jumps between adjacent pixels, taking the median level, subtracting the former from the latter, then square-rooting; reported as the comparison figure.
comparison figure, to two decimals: 4.27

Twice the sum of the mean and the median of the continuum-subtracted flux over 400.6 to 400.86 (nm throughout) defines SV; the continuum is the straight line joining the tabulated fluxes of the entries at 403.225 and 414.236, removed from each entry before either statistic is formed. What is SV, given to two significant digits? -24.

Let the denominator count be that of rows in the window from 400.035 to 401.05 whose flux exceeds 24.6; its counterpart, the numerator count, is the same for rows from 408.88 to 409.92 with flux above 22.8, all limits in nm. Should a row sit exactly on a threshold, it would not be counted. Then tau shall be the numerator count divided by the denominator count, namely 0.50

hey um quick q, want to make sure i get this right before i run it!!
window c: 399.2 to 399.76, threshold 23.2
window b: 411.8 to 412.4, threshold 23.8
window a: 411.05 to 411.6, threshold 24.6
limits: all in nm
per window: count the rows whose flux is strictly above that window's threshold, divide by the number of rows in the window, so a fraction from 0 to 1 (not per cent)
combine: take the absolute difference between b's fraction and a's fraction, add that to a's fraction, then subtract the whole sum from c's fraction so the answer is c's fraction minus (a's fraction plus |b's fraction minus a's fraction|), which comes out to 0.2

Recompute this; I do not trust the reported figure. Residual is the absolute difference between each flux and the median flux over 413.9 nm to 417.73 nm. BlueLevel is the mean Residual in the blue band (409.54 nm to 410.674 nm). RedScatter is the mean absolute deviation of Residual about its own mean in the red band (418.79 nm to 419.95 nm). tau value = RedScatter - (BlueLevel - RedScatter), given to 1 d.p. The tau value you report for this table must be -1.3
